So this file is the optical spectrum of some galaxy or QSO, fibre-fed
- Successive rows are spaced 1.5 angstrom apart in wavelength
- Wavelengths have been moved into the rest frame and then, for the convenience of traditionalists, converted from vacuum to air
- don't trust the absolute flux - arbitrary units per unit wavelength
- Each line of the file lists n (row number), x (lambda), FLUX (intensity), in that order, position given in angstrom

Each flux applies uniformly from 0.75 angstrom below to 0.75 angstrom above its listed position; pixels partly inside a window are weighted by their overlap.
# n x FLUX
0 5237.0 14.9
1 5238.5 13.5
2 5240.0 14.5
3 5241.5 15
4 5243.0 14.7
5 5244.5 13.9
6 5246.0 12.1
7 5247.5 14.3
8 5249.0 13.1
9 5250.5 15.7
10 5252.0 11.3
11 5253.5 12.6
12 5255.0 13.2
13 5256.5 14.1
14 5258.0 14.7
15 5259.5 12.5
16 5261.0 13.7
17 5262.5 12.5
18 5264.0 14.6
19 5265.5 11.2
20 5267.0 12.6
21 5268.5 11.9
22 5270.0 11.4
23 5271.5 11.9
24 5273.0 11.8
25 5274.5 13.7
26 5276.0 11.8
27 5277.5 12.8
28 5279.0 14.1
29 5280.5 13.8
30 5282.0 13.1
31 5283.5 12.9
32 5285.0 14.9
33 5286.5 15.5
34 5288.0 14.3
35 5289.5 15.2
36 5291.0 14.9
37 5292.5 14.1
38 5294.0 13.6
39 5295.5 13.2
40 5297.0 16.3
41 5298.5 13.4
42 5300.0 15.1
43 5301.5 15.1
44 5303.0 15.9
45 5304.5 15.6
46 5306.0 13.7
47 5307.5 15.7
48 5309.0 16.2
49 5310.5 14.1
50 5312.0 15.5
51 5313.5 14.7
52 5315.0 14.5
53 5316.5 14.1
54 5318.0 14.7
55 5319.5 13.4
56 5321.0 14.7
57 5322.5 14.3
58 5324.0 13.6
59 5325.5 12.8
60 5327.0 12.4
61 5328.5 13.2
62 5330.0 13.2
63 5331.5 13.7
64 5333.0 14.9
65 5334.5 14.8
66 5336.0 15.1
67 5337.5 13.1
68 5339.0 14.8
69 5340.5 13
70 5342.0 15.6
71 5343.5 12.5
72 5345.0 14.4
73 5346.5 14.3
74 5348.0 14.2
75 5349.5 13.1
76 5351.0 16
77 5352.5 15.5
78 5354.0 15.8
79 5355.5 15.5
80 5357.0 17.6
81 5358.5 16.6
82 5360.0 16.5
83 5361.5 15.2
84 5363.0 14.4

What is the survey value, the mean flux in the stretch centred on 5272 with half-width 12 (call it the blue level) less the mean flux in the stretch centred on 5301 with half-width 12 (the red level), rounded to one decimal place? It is -2.1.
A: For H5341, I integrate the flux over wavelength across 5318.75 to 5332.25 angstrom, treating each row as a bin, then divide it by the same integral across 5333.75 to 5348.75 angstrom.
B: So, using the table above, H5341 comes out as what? 0.86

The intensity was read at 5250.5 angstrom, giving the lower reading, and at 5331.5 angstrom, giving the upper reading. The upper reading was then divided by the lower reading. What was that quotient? 0.87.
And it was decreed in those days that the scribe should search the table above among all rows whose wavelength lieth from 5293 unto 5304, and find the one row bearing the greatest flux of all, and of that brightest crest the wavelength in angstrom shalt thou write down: 5297.0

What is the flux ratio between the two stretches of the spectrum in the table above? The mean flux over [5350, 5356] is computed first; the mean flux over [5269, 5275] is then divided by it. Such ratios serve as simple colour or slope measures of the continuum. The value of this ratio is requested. 0.78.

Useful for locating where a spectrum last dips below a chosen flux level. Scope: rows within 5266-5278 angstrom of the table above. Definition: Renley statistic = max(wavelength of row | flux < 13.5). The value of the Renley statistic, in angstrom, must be 5277.5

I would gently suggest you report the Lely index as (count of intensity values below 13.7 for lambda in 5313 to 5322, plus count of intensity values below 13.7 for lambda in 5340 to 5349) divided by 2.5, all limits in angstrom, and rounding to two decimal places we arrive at 1.20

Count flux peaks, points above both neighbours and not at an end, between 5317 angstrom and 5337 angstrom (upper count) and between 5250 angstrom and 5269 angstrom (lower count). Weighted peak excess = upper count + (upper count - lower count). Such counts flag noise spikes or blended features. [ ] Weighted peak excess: 0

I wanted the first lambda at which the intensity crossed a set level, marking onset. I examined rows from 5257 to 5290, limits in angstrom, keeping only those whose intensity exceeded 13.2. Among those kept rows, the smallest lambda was 5258.0 angstrom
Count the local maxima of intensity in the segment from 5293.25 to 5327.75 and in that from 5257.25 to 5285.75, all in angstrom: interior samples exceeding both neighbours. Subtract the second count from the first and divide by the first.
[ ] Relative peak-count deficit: 0.0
